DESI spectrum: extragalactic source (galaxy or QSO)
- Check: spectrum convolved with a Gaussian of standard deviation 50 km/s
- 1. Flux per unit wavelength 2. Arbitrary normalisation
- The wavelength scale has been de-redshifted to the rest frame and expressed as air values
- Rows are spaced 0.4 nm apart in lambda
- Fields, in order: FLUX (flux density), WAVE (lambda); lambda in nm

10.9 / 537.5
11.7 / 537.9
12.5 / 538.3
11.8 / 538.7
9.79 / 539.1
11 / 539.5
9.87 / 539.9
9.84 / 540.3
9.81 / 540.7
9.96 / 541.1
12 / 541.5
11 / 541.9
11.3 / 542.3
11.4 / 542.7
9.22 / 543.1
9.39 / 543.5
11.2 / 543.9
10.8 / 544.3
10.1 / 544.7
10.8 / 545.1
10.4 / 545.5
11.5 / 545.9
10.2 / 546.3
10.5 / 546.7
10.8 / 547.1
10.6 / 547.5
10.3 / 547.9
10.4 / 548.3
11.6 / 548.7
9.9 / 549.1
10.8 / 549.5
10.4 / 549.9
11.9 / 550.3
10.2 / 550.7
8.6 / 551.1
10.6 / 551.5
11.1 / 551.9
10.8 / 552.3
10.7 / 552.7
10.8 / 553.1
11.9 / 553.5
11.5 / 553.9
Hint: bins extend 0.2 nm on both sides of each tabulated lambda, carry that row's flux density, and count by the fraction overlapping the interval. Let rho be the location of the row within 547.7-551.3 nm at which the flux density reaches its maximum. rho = 550.3 nm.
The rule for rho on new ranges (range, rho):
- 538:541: 538.3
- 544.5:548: 545.9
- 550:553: 550.3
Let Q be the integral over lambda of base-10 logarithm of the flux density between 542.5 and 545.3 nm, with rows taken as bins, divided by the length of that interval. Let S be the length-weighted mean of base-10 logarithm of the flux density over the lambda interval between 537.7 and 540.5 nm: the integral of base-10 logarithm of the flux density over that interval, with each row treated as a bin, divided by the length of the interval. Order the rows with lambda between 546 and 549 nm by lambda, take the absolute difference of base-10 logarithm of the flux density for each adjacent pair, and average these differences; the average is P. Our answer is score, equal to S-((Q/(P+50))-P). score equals 1.03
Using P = 0.016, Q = 1.02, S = 1.04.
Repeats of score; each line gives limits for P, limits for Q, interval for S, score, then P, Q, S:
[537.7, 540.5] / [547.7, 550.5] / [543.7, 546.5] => 1.05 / 0.039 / 1.03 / 1.03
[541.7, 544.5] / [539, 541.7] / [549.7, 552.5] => 1.03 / 0.035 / 1.01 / 1.02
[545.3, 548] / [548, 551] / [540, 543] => 1.03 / 0.024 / 1.03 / 1.03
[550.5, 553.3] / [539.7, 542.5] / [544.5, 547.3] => 1.04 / 0.034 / 1.02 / 1.03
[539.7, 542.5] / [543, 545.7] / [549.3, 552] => 1.02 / 0.023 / 1.01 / 1.02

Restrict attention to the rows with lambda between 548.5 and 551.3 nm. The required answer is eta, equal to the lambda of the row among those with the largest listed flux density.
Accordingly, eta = 550.3 nm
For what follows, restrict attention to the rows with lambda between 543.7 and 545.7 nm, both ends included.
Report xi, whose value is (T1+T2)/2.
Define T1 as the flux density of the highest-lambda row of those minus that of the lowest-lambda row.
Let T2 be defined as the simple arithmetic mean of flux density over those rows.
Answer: 4.9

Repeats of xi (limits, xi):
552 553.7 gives 6.1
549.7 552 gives 5.6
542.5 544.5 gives 4.9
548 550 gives 5.3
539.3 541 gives 4.5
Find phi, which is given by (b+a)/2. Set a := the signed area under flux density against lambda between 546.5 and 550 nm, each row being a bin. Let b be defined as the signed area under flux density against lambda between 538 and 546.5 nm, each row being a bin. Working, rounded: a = 37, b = 91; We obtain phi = 64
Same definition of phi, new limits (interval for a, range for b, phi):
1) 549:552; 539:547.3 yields 59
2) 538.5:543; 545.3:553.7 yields 69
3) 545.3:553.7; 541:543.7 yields 59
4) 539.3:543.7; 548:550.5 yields 36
